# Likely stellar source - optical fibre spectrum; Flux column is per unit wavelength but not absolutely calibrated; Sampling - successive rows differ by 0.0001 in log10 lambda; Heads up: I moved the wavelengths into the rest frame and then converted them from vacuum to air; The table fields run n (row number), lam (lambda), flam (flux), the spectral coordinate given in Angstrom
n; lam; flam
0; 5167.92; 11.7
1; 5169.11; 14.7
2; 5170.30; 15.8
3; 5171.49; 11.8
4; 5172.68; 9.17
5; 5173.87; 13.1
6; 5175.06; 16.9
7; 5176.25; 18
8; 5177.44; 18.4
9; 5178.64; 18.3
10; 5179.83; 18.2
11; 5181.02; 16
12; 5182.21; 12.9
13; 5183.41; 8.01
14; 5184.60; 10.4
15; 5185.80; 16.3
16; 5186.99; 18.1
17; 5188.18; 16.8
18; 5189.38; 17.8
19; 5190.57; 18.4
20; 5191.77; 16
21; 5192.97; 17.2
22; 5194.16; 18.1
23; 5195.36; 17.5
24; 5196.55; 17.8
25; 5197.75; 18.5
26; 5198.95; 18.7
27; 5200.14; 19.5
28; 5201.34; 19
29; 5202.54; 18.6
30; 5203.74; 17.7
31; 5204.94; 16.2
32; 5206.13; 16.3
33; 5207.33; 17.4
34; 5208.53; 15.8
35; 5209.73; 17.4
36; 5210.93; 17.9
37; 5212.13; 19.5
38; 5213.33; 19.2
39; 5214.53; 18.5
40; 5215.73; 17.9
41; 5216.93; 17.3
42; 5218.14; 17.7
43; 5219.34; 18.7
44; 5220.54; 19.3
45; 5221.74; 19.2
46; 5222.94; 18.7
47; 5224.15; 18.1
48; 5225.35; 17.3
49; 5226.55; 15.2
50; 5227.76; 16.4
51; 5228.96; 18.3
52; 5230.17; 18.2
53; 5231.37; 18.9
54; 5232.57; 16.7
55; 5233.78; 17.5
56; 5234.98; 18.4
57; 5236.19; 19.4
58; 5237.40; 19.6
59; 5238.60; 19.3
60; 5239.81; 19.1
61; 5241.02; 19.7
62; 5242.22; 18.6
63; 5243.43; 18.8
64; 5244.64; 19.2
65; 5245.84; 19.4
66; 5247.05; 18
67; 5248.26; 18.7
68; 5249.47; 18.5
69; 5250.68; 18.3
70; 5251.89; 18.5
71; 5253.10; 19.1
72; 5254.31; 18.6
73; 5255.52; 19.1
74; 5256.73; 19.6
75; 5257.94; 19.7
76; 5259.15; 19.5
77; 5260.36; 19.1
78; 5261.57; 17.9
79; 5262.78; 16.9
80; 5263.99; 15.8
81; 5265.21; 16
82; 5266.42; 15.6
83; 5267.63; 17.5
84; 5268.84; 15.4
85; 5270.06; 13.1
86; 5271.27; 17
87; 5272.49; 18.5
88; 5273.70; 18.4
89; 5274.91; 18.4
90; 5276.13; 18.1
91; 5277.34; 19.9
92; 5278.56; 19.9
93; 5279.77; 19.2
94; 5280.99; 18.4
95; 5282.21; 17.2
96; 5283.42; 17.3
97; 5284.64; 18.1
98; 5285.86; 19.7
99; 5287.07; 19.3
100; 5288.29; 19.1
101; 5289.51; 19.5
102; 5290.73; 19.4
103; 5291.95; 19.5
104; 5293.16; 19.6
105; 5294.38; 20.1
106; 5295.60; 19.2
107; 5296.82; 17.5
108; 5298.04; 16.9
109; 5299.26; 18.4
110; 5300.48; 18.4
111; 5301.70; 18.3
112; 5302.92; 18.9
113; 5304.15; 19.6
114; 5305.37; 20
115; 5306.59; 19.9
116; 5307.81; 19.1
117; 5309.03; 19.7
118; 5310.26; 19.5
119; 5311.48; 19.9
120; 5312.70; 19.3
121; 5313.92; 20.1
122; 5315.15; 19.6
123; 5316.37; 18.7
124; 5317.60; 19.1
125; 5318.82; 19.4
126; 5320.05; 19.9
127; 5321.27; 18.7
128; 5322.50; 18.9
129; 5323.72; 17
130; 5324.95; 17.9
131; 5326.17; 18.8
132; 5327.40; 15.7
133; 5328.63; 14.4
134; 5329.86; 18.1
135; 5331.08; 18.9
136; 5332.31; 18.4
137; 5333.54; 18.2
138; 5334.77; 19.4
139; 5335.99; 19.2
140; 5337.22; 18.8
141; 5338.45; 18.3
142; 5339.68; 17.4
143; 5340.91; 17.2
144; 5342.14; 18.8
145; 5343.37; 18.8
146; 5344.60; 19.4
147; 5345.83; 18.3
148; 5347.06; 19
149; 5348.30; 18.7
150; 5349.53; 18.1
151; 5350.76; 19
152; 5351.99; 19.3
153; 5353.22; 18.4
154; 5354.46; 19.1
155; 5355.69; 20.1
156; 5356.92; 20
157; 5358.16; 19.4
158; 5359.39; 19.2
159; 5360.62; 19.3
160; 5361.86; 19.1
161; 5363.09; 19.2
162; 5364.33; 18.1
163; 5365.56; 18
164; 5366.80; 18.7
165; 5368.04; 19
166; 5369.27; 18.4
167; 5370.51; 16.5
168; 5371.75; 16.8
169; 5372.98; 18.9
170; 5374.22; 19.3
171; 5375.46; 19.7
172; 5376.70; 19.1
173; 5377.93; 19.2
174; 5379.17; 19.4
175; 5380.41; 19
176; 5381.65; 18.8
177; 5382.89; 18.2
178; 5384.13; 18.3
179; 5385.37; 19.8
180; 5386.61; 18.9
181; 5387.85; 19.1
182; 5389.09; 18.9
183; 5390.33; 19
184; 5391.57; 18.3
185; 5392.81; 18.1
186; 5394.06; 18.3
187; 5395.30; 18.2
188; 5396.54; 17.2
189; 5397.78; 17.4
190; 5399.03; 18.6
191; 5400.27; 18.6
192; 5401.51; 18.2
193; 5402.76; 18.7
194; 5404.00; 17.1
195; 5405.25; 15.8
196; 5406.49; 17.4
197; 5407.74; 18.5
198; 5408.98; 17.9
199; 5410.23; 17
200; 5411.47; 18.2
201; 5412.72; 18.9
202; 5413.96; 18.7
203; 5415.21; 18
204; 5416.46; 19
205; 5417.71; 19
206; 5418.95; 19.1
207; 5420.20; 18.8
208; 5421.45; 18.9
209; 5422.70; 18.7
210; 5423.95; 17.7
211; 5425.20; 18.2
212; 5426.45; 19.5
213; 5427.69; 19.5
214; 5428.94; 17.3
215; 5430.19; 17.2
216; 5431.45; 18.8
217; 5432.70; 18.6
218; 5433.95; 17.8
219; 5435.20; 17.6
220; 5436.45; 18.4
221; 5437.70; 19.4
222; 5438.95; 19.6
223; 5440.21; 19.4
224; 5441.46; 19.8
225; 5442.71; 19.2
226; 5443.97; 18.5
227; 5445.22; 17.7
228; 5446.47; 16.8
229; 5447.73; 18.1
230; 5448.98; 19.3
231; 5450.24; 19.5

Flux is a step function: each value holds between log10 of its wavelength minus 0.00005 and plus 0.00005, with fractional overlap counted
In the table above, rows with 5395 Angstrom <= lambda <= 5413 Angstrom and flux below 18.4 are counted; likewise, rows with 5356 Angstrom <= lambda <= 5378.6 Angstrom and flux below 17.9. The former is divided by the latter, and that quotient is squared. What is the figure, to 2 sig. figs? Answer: 25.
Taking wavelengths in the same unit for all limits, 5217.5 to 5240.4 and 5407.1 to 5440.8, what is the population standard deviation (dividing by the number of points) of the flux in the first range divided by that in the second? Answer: 1.6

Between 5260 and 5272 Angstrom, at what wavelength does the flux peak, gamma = 5260.36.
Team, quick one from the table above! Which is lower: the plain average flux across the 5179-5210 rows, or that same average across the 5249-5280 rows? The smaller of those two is 16.7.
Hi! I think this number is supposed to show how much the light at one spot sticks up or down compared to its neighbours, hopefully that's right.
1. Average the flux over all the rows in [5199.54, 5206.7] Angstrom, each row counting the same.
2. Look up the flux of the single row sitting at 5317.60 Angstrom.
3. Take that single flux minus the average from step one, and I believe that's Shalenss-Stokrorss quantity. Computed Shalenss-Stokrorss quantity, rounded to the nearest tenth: 1.2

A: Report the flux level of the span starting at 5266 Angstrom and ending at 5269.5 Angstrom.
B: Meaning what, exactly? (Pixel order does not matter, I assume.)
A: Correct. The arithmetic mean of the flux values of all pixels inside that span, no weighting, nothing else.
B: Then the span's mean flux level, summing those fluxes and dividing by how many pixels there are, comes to 16.2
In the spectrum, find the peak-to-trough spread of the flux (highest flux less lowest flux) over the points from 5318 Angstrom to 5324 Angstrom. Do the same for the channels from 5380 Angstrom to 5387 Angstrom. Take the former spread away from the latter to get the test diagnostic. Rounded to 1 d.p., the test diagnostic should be -1.3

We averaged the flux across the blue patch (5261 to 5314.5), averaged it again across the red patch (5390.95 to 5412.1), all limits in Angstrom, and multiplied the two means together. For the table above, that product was 328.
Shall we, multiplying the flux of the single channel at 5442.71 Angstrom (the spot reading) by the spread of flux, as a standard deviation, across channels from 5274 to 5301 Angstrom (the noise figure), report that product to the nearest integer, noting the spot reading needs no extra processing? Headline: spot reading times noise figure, 18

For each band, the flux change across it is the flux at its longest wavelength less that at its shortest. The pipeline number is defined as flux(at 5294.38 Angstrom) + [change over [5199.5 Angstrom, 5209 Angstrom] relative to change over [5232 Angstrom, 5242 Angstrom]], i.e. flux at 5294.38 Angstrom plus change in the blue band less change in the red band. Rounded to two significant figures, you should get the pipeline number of 13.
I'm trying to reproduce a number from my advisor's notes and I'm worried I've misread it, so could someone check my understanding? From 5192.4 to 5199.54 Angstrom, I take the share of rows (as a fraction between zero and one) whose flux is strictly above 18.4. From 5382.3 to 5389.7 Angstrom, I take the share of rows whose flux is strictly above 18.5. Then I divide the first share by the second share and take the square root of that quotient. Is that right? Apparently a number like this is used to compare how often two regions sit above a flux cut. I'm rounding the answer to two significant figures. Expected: 0.71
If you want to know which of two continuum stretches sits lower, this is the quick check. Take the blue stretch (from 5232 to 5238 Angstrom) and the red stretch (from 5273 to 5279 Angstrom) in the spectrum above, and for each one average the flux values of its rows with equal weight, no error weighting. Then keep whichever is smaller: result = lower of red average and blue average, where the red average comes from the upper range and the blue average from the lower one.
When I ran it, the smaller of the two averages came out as 18.3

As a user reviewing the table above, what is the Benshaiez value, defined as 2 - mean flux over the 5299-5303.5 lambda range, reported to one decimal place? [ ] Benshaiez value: -16.5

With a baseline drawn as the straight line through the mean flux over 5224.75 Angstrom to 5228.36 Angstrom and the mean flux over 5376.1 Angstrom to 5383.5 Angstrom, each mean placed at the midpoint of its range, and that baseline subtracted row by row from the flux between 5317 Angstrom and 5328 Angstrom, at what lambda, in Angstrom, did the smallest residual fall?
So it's 5327.40 Angstrom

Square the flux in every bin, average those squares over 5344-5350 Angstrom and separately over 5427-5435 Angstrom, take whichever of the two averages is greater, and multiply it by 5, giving 1750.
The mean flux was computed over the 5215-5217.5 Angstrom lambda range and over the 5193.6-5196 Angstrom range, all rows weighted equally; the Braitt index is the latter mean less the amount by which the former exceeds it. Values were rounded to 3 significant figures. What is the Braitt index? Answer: 18.0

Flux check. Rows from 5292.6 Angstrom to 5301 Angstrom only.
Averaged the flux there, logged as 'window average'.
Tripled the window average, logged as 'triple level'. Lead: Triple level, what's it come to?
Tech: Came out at 56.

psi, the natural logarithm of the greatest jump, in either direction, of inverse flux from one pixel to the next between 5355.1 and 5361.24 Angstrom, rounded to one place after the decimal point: -6.5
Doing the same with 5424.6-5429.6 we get -5.0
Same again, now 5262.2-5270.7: -4.5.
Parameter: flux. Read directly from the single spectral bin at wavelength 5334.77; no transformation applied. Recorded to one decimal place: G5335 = 19.4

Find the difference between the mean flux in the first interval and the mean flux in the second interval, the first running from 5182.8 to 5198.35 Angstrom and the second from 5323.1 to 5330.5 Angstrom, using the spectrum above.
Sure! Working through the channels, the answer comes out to -0.8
